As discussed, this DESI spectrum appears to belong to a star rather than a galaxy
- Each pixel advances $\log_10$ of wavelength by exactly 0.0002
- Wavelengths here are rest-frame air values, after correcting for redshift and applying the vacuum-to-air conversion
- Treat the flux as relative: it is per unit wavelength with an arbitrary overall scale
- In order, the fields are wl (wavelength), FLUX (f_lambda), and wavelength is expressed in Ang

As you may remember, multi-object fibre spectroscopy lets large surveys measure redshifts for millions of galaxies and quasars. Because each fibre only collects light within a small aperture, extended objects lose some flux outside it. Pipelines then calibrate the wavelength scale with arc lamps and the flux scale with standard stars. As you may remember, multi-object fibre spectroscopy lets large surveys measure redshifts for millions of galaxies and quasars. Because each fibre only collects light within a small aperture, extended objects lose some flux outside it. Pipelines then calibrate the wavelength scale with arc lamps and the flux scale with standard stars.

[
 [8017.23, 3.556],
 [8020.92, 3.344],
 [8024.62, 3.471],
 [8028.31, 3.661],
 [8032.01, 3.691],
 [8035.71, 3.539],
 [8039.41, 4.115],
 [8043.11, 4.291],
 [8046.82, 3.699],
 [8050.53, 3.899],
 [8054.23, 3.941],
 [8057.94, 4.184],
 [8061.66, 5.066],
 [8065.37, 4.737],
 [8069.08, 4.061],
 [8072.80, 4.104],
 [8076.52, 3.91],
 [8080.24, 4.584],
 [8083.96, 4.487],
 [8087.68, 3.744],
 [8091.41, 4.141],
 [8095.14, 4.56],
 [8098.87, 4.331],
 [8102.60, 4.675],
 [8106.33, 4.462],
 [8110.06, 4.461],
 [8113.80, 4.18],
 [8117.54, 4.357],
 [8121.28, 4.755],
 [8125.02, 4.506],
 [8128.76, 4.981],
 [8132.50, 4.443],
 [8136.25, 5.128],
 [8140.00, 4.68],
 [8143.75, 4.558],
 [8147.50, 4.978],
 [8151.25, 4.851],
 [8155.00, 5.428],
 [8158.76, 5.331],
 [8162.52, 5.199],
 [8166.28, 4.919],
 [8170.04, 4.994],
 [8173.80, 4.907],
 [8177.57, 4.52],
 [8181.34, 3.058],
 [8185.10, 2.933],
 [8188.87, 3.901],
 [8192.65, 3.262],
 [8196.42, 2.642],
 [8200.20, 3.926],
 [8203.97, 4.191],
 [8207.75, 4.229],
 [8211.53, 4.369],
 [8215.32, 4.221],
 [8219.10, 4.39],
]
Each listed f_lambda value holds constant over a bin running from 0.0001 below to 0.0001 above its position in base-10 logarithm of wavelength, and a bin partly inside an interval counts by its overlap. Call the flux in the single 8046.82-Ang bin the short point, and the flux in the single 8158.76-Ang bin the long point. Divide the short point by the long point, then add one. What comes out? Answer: 1.69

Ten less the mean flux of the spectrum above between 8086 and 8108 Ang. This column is 5.7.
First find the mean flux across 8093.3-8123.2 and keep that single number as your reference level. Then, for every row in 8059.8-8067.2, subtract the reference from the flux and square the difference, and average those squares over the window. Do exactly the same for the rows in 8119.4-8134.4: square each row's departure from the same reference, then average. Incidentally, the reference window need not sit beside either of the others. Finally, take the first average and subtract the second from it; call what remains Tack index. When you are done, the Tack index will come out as 0.13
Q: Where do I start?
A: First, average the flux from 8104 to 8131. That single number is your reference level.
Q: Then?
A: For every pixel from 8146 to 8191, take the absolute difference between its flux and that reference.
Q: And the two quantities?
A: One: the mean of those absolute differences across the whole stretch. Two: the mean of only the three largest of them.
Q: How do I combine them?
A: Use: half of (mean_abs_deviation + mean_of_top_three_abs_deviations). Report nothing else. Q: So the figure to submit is 1.0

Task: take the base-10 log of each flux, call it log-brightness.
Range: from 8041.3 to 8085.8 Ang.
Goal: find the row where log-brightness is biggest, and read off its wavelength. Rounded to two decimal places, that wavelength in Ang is 8061.66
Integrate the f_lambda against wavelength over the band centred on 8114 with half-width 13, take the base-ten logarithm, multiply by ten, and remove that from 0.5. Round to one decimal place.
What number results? -20.2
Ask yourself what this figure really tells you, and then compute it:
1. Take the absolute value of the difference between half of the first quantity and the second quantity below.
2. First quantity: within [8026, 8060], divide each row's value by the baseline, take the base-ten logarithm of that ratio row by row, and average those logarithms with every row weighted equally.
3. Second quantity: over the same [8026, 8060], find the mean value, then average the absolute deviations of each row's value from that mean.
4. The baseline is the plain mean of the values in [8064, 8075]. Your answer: 0.24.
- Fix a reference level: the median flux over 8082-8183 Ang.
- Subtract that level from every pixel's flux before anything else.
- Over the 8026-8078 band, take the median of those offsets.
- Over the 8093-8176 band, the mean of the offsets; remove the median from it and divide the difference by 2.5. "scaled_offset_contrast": 0.30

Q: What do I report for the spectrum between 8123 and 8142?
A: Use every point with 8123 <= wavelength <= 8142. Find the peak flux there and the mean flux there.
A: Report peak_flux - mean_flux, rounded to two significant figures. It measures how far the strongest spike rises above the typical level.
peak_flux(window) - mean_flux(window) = 0.38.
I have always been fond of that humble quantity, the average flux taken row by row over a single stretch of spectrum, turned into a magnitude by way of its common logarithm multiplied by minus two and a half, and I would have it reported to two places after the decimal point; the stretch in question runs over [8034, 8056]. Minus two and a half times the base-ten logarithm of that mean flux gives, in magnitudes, -1.48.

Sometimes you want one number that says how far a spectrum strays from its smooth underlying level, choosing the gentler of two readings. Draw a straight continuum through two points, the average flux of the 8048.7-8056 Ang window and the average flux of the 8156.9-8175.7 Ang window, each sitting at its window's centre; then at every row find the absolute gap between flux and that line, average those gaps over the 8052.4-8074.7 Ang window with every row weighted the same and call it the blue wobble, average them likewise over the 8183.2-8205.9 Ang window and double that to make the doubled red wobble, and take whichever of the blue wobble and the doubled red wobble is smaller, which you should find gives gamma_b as 0.33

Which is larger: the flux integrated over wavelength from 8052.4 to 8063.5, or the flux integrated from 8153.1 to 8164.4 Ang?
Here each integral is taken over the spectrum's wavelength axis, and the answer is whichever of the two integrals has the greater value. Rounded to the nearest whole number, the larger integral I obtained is 60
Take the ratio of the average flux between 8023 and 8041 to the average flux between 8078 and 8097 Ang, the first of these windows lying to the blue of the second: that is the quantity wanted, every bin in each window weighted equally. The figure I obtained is 0.86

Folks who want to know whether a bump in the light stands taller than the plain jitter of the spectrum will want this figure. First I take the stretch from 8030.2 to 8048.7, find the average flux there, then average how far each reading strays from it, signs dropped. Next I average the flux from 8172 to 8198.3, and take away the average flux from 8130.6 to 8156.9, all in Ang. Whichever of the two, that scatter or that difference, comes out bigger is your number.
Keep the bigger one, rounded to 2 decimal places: 0.27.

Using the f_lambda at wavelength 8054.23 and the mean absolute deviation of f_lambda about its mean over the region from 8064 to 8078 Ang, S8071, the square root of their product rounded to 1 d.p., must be 1.0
